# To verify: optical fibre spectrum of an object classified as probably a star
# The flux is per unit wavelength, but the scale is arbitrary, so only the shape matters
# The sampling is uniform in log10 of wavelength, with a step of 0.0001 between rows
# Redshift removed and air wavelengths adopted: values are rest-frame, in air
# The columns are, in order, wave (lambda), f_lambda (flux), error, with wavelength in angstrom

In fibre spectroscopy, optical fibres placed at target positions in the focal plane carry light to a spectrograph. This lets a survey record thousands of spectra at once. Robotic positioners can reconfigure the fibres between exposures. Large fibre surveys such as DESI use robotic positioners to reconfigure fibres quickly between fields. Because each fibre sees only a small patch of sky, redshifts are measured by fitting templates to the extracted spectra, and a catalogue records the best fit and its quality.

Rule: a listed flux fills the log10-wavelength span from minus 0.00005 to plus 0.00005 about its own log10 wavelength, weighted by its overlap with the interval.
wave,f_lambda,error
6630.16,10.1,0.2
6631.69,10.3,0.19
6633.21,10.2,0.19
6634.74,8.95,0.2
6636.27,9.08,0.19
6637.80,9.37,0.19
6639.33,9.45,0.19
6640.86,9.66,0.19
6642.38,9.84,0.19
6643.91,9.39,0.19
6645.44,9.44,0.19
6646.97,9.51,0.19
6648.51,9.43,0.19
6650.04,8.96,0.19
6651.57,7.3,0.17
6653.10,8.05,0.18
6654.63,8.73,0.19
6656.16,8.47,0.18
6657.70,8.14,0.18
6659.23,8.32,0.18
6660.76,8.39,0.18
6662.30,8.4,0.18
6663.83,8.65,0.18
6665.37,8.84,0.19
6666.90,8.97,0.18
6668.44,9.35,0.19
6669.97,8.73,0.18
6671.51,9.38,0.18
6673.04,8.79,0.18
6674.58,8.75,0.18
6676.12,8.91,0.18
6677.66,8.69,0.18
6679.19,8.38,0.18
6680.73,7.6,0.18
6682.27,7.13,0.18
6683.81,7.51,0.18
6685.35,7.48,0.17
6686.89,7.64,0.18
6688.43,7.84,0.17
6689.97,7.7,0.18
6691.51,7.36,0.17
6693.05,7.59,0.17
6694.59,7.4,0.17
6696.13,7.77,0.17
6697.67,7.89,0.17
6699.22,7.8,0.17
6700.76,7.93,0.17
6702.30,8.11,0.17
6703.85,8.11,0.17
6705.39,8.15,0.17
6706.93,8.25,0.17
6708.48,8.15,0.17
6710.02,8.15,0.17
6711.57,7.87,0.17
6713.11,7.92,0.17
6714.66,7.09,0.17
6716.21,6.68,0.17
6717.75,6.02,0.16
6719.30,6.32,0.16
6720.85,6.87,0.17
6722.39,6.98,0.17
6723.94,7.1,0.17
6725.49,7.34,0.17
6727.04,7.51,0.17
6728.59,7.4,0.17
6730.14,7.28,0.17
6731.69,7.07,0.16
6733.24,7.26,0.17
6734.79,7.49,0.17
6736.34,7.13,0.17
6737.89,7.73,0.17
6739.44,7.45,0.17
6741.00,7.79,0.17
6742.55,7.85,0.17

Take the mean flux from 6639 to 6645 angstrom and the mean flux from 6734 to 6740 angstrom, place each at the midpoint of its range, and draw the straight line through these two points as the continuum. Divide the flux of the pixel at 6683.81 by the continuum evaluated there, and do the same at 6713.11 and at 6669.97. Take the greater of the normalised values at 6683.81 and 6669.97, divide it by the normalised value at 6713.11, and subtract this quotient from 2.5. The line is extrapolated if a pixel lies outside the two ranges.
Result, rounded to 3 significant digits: 1.52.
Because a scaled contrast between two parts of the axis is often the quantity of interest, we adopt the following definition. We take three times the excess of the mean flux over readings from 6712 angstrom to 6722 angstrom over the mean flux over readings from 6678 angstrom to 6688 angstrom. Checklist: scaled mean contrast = -2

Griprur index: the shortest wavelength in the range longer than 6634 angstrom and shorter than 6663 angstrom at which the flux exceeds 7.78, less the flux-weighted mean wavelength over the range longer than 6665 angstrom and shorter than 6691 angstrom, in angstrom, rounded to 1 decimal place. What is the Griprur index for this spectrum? -42.4 angstrom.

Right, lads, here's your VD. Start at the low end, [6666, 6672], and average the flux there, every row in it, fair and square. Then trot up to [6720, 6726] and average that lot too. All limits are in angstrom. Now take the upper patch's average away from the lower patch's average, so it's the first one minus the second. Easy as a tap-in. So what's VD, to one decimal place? 2.0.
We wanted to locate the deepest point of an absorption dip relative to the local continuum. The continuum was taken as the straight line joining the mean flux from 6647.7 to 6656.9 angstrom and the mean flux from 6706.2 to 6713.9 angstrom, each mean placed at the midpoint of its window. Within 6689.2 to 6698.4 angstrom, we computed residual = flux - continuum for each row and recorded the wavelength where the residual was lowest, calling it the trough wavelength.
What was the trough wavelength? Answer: 6691.51 angstrom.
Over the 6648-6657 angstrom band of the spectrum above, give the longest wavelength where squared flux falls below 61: 6651.57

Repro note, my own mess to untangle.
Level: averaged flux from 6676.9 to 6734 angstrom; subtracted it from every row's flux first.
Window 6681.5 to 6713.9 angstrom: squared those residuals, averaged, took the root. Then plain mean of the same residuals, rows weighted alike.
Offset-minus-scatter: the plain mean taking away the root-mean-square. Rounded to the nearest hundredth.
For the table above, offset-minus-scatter -0.14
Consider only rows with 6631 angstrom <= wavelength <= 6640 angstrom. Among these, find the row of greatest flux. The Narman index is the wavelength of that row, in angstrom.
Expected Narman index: 6631.69 angstrom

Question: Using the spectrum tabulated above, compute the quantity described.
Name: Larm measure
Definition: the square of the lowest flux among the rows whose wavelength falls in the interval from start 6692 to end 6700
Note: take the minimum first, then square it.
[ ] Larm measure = 55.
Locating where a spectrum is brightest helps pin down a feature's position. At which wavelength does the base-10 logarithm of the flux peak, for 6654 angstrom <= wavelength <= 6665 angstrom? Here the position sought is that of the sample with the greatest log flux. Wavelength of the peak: 6654.63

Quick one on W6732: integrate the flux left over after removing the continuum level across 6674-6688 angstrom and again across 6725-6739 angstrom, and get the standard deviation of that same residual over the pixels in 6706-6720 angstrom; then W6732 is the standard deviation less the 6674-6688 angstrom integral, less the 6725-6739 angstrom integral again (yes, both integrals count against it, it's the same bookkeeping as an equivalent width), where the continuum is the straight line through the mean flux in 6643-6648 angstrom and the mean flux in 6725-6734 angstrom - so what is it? 6.7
